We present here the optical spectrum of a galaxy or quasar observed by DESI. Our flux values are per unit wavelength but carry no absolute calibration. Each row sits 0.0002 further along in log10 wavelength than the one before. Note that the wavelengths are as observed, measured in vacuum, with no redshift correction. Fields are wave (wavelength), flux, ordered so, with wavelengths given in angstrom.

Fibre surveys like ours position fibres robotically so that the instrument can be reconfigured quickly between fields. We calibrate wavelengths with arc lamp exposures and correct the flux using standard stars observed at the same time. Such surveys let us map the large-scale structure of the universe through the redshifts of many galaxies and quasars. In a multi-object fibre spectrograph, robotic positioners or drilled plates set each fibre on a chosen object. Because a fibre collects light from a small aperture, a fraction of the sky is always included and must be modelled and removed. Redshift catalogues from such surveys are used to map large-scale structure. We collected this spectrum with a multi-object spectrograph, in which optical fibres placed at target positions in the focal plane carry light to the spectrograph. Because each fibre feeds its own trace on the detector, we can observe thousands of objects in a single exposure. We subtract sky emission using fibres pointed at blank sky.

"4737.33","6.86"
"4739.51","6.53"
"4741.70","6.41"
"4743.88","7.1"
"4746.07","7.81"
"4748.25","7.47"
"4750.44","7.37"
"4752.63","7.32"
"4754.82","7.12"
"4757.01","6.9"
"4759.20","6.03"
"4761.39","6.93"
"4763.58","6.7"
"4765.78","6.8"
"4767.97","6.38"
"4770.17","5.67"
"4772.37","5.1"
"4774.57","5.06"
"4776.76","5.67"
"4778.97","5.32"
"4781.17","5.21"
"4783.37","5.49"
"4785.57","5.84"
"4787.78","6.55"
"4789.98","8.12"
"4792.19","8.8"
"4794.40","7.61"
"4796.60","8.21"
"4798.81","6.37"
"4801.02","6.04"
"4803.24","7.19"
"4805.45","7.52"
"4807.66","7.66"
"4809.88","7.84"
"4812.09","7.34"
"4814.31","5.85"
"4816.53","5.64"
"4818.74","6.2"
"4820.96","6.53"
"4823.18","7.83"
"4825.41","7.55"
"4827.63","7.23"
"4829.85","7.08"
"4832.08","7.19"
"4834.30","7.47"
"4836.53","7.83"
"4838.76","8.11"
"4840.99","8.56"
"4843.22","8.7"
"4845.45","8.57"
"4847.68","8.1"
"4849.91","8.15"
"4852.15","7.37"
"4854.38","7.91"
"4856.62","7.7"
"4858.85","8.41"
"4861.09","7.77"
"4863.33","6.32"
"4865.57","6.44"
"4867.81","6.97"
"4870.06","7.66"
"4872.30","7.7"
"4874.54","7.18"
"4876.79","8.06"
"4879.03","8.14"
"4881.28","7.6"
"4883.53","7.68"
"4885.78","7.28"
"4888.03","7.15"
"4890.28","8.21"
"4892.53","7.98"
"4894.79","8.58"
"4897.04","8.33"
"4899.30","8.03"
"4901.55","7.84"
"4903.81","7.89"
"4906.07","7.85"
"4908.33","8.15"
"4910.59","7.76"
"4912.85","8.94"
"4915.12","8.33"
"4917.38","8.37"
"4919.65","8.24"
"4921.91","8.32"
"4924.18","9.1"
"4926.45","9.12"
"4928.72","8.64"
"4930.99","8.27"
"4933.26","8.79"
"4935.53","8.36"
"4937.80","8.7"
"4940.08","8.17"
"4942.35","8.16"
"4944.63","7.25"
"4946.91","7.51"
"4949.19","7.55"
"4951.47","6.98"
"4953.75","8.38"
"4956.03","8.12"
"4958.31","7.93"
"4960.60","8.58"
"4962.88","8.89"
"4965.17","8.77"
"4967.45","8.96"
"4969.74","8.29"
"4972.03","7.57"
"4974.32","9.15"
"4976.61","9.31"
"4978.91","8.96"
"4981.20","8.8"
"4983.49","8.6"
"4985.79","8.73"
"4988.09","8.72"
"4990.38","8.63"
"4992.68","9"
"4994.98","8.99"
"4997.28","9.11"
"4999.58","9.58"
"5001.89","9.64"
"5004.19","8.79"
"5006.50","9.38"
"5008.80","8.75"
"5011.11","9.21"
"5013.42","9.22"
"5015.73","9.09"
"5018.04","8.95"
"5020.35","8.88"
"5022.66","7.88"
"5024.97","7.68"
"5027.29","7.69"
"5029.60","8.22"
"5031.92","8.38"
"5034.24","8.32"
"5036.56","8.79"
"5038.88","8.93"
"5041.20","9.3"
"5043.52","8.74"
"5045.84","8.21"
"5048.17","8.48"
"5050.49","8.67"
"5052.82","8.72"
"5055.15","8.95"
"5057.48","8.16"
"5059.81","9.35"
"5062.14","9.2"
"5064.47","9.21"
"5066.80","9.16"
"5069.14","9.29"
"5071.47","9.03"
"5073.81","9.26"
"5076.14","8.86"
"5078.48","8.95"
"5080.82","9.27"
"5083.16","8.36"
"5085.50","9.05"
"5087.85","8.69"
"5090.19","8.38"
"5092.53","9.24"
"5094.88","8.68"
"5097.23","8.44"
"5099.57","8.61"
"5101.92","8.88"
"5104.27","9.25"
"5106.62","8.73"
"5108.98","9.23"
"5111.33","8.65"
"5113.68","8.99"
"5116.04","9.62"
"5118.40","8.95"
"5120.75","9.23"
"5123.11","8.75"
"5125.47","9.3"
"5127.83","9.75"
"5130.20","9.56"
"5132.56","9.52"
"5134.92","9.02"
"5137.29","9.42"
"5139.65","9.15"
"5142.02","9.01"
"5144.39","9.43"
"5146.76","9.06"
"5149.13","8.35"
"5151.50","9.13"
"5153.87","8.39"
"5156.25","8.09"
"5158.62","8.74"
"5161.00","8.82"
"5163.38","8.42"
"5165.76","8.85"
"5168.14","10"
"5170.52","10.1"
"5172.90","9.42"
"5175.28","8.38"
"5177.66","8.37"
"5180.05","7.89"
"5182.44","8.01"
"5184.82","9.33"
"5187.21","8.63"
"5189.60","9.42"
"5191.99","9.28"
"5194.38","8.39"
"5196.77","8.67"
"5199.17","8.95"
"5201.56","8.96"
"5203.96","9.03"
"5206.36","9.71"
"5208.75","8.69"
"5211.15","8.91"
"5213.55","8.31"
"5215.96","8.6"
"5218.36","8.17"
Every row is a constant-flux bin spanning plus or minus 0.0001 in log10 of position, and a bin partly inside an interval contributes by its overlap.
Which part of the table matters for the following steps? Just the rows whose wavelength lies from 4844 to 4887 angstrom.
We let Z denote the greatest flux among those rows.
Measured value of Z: 8.57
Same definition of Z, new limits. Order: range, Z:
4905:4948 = 9.12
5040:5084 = 9.35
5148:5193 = 10.1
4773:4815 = 8.8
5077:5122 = 9.62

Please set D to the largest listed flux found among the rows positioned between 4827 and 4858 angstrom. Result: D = 8.7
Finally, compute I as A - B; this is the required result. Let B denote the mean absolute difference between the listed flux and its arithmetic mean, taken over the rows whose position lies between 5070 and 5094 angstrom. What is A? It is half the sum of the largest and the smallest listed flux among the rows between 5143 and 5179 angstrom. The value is 8.8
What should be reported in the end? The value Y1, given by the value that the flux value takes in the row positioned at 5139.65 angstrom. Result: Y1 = 9.15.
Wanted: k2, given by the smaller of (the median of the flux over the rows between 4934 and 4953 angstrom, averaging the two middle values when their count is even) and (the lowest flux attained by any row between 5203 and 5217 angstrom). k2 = 7.9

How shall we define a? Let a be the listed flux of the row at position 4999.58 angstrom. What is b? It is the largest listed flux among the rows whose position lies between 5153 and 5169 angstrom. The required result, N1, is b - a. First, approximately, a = 9.58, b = 10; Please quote 0.4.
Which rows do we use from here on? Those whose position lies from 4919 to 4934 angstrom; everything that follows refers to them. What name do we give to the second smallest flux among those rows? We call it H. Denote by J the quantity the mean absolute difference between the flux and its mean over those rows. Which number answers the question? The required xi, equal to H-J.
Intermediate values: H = 8.27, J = 0.31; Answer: 8.0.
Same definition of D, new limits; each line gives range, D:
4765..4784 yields 6.8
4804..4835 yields 7.84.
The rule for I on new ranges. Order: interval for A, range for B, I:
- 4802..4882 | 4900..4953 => 6.7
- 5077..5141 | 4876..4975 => 8.6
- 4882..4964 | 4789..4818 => 7.3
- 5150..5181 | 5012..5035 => 8.5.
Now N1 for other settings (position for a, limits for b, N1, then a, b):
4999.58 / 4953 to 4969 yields -0.6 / 9.58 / 8.96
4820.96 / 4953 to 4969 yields 2.4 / 6.53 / 8.96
